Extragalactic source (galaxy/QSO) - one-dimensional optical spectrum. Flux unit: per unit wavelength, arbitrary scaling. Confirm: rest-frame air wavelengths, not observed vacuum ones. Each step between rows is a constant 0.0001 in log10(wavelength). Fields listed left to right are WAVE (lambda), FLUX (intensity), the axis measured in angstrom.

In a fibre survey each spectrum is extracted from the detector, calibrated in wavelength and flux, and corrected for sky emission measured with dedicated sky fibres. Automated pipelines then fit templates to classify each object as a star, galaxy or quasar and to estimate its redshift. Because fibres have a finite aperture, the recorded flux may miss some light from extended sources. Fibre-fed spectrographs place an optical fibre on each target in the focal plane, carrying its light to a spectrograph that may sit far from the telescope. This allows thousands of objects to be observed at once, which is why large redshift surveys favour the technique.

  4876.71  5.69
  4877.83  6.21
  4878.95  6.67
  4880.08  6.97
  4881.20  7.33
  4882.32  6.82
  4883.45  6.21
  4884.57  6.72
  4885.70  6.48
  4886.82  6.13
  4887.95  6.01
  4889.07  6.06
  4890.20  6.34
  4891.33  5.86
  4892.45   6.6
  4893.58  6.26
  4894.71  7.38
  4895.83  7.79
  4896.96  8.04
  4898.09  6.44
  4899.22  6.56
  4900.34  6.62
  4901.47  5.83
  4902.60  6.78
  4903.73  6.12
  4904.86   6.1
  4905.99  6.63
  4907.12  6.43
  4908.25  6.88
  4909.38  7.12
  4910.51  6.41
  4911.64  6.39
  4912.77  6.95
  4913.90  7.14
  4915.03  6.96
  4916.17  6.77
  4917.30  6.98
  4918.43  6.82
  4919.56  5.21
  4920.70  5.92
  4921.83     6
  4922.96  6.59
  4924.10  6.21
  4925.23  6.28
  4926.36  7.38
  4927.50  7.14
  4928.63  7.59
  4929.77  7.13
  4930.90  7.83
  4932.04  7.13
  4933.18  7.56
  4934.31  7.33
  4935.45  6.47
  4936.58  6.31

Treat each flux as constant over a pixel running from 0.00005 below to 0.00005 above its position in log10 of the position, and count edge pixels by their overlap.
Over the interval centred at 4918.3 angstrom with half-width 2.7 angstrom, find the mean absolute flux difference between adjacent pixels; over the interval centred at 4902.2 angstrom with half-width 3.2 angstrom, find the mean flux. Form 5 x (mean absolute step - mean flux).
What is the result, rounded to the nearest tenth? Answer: -28.3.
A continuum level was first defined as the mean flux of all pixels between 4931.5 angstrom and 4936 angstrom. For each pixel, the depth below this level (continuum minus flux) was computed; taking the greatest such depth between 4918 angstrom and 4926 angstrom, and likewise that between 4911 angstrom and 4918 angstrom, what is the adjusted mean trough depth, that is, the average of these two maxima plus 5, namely 6.32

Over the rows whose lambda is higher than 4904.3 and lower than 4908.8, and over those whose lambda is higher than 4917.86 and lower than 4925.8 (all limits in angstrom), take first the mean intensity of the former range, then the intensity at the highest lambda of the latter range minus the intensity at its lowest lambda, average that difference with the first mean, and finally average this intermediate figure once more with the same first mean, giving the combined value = 4.7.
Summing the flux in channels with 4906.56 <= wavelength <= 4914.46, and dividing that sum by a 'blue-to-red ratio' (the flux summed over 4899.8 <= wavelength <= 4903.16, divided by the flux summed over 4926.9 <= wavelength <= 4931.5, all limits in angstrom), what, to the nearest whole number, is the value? 73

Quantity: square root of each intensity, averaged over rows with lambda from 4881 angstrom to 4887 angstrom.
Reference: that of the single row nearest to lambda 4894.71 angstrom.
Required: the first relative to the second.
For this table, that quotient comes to 0.946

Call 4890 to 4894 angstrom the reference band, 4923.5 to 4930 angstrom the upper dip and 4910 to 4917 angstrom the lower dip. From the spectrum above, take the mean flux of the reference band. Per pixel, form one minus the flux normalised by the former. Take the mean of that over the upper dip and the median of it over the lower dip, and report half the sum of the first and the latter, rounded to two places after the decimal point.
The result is -0.10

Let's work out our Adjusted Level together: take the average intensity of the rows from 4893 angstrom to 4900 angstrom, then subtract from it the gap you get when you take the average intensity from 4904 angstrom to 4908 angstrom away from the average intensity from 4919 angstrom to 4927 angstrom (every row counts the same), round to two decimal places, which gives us 7.24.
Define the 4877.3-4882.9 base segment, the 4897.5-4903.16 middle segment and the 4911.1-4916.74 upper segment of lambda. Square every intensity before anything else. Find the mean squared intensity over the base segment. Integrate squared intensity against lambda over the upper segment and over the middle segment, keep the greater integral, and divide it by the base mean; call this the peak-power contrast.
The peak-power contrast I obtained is 5.7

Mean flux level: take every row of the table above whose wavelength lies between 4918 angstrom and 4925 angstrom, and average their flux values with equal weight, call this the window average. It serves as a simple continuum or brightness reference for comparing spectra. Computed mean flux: 6.1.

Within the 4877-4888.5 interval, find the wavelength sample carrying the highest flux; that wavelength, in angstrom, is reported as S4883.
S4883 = 4881.20 angstrom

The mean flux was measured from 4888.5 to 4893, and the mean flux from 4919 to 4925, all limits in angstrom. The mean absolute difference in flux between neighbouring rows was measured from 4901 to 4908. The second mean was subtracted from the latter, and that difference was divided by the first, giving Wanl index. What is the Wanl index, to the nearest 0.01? -0.89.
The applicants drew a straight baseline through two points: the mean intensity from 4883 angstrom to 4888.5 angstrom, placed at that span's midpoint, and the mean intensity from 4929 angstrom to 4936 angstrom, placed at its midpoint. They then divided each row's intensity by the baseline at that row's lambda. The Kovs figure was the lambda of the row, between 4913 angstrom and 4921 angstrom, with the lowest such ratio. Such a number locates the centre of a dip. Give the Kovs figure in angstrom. 4919.56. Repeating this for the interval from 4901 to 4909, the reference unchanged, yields 4901.47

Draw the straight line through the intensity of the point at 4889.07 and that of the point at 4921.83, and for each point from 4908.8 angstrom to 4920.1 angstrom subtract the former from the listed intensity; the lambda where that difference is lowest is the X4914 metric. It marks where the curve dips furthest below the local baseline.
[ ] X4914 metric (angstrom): 4919.56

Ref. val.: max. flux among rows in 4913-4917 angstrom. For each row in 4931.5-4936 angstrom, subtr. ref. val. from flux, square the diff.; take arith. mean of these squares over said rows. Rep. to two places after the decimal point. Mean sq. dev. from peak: 0.17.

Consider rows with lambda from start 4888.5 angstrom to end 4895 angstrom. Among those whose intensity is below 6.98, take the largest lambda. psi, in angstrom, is 4893.58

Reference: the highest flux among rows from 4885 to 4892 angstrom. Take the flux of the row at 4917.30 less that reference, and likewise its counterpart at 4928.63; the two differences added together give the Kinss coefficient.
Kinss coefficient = 1.61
